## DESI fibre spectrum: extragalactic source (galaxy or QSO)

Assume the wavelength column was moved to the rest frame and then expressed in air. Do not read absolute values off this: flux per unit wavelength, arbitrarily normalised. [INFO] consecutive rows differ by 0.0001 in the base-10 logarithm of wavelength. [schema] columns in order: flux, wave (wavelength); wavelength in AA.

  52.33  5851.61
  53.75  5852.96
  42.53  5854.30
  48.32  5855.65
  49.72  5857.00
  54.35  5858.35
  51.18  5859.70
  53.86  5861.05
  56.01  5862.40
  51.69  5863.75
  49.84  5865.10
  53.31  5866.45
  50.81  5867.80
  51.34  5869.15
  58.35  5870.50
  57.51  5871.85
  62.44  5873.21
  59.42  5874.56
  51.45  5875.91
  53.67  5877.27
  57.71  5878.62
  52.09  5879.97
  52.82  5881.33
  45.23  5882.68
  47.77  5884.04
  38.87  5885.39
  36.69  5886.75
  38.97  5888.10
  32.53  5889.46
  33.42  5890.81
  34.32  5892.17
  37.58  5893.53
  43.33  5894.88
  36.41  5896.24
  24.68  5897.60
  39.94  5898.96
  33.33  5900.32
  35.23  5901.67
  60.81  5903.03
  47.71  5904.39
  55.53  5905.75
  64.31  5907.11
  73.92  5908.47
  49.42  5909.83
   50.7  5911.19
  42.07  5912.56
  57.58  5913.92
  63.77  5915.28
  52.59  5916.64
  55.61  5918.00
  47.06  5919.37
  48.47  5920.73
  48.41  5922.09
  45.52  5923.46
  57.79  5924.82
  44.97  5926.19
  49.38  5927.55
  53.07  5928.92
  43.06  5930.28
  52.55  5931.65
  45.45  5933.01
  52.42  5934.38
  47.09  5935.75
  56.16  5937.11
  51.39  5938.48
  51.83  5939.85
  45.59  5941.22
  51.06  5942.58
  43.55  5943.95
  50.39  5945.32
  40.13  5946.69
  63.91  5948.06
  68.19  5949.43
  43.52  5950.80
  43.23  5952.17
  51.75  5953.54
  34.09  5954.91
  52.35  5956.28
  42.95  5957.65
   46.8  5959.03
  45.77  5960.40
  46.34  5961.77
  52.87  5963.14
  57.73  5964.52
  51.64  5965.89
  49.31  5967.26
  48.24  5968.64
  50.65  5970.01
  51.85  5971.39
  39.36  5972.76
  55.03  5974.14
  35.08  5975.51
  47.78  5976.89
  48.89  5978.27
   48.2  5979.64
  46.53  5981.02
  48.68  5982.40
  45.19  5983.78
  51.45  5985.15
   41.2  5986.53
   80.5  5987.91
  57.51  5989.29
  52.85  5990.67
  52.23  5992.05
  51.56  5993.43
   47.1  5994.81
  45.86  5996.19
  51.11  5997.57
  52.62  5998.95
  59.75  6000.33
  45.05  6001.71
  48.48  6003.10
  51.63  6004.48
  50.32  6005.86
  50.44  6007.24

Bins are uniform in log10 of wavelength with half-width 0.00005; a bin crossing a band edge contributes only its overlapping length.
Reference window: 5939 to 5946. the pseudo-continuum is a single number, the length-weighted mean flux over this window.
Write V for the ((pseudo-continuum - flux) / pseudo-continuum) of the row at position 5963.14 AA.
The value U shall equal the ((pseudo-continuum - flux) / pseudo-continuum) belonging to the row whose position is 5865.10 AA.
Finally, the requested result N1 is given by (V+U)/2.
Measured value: -0.06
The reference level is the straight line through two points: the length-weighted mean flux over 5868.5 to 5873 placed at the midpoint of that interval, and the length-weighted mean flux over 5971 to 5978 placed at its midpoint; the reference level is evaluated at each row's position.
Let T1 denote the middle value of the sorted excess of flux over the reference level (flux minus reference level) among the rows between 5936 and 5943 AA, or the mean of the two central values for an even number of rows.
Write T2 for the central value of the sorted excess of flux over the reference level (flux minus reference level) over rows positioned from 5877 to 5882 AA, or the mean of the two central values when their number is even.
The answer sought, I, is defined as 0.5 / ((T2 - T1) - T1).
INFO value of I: -0.08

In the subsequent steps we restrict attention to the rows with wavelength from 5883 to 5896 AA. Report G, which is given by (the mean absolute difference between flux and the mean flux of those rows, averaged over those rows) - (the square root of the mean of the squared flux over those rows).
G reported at -35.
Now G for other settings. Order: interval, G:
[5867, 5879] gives -52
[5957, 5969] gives -46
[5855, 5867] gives -50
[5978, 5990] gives -46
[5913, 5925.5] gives -48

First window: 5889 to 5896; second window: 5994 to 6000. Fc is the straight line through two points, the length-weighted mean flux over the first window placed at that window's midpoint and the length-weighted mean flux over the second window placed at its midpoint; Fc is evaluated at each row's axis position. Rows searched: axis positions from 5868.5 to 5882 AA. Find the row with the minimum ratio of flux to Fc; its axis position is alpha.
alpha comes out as 5879.97 AA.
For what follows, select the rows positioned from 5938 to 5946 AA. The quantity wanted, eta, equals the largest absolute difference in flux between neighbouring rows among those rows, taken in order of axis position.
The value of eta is 7.5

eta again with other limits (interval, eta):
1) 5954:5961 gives 18.3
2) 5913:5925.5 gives 12.3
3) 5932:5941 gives 9.1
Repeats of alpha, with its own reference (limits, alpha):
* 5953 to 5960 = 5954.91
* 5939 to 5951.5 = 5946.69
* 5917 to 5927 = 5926.19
